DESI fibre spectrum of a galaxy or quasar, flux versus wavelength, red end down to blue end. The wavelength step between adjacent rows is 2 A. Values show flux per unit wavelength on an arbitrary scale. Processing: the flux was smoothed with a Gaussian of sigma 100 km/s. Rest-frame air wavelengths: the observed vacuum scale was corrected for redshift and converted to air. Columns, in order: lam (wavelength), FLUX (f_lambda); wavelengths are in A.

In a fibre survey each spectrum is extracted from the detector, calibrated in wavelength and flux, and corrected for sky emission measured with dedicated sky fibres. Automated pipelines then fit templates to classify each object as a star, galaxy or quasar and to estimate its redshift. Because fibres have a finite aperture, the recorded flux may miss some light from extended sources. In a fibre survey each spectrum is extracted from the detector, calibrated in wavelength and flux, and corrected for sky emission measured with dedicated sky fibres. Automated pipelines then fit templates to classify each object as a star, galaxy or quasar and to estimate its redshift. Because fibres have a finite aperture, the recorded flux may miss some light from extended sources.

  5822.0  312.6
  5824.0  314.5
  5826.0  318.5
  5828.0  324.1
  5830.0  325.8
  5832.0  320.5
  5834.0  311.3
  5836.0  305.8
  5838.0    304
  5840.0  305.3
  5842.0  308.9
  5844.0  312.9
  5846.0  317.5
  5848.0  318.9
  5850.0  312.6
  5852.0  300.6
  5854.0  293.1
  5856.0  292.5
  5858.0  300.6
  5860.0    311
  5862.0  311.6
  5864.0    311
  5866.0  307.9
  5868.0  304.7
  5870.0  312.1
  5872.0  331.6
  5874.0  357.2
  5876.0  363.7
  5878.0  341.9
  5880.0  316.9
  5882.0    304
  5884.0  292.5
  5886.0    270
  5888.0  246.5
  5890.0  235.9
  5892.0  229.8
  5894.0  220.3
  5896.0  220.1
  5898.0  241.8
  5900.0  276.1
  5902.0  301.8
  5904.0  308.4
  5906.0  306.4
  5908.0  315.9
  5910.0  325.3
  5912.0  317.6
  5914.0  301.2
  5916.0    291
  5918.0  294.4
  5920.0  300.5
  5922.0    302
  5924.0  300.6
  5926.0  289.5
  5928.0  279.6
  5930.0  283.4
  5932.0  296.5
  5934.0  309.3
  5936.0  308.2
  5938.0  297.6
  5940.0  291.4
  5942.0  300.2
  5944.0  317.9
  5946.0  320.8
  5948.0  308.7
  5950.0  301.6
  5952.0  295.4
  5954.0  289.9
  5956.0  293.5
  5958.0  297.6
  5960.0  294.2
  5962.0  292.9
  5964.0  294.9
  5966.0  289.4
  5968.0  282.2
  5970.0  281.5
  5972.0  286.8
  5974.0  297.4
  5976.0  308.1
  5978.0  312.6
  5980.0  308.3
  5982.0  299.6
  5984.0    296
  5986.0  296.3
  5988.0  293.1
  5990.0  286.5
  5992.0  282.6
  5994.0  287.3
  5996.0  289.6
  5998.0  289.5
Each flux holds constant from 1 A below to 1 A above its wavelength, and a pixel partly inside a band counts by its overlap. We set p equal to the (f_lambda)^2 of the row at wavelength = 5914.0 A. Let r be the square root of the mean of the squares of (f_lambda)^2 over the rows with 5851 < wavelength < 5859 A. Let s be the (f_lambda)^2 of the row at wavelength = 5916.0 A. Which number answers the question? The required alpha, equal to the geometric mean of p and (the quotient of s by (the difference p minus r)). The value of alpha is 1704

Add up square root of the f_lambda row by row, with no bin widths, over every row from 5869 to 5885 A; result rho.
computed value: 145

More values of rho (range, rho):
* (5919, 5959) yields 346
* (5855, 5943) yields 756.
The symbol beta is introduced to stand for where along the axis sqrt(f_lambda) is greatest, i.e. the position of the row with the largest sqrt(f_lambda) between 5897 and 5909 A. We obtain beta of 5908.0 A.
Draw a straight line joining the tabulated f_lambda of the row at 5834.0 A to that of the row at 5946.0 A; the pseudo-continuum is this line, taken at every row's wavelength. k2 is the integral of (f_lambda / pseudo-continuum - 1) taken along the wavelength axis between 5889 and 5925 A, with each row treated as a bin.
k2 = -3.9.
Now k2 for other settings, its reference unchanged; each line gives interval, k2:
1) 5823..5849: 0.3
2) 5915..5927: -0.8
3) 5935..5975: -3.0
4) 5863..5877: 0.6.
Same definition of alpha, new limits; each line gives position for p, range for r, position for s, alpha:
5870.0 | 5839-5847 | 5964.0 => 3998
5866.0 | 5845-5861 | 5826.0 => 3151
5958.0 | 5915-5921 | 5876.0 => 2982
